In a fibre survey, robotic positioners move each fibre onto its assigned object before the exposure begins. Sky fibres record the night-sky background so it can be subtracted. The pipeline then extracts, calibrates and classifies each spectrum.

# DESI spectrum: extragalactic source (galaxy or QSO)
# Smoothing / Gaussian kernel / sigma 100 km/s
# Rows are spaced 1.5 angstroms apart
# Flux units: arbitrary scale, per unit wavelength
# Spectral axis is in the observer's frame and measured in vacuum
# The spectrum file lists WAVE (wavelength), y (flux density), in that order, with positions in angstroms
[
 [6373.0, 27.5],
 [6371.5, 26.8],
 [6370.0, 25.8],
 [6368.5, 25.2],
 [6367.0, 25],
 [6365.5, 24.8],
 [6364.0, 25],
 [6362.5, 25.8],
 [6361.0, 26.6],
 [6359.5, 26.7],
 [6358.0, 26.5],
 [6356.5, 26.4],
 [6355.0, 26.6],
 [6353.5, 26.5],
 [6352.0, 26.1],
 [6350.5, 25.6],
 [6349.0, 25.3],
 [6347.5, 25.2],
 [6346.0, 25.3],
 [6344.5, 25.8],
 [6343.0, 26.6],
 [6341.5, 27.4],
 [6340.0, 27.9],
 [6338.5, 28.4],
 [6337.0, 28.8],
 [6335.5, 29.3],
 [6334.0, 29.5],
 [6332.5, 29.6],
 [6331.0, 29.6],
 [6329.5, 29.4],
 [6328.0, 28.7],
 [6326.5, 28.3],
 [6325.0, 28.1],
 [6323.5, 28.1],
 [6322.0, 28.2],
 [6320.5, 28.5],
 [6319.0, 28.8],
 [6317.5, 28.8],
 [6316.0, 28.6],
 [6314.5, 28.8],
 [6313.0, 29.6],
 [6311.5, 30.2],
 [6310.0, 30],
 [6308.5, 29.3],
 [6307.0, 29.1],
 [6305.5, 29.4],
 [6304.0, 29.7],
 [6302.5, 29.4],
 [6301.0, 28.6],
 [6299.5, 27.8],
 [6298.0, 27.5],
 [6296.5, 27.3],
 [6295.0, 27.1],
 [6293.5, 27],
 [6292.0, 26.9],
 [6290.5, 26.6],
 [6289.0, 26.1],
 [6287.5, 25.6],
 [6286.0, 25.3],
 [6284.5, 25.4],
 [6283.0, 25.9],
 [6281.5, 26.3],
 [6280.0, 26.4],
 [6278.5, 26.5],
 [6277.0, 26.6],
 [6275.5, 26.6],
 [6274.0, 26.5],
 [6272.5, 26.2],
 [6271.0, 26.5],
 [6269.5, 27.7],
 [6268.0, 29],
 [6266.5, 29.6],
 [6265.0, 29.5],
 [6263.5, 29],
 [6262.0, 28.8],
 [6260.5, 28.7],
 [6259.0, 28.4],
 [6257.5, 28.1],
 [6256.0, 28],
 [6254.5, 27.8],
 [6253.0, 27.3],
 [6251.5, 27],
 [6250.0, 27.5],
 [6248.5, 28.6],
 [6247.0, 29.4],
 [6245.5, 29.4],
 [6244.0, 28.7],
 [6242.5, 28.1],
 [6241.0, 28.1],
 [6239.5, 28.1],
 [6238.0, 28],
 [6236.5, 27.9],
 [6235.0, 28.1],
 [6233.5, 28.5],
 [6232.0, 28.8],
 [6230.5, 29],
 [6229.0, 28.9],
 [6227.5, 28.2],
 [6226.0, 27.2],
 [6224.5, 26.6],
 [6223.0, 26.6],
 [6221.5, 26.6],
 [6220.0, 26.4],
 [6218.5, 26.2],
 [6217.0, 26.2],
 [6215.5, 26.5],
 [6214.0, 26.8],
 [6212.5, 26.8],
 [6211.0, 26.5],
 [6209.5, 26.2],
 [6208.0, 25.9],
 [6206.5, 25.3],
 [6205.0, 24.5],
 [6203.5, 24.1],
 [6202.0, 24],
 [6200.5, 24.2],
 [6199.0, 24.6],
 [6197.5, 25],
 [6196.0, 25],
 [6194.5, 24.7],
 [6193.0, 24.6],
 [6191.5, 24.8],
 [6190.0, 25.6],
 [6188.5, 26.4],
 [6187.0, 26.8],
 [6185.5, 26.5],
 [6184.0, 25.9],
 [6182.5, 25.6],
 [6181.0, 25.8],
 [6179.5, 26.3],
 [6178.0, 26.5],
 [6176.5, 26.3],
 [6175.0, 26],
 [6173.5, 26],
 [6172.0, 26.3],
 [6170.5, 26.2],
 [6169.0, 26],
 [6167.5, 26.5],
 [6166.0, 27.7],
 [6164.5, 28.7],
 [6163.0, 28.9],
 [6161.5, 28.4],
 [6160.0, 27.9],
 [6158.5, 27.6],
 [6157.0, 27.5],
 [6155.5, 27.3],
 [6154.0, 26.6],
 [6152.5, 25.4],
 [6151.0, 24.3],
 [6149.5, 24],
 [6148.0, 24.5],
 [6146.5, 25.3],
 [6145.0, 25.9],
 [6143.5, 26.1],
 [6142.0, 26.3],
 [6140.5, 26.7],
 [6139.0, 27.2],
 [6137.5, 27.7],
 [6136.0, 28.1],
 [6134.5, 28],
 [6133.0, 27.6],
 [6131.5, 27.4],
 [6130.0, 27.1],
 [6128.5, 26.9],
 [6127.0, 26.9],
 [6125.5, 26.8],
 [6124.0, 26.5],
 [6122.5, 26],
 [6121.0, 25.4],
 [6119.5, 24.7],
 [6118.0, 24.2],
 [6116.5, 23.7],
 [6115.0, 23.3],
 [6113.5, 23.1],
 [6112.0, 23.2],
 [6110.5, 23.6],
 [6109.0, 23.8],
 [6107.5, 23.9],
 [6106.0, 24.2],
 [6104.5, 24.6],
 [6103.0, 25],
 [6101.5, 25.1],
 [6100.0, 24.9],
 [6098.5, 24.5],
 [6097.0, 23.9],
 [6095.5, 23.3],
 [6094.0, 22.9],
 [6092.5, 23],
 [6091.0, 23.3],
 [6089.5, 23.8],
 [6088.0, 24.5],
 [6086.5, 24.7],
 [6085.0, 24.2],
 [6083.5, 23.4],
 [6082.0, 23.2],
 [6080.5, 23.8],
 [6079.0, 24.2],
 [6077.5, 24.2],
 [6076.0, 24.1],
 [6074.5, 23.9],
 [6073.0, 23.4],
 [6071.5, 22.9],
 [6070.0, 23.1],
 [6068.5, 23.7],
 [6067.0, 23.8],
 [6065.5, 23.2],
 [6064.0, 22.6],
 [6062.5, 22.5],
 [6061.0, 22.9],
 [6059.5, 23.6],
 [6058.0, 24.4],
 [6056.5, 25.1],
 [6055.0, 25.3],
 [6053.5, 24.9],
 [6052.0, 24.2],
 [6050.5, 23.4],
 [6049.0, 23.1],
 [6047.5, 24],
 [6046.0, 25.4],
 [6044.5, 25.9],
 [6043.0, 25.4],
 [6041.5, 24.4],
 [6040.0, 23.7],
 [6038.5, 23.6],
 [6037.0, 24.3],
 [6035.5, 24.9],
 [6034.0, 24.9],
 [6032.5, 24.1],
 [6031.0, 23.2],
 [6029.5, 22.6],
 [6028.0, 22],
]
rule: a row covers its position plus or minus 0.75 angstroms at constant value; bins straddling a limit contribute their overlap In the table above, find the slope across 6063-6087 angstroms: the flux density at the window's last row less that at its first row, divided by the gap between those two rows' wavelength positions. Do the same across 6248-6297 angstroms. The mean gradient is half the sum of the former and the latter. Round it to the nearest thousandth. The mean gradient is 0.033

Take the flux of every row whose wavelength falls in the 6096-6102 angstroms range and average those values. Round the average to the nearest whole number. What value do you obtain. 25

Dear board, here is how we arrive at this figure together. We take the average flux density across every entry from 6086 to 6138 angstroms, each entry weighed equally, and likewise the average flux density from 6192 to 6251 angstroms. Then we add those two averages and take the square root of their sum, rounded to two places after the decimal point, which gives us 7.20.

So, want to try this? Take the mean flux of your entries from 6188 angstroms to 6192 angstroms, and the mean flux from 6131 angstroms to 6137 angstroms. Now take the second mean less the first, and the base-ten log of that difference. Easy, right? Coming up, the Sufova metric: 0.34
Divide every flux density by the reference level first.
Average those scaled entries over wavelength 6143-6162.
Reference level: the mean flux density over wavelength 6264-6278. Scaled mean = 0.95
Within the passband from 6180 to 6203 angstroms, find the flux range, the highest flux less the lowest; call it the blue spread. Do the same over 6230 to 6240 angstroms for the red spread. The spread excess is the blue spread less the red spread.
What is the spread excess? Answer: 1.7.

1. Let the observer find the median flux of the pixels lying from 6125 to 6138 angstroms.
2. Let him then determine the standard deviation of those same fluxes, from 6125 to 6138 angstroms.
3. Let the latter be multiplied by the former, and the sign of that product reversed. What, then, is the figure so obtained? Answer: -13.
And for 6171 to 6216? -23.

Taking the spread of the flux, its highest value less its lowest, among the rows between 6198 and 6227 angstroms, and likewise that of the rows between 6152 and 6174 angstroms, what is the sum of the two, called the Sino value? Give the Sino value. 6.7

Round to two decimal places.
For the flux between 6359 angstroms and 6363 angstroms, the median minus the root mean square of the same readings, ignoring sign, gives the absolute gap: 0.23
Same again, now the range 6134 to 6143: 0.11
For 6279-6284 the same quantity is 0.10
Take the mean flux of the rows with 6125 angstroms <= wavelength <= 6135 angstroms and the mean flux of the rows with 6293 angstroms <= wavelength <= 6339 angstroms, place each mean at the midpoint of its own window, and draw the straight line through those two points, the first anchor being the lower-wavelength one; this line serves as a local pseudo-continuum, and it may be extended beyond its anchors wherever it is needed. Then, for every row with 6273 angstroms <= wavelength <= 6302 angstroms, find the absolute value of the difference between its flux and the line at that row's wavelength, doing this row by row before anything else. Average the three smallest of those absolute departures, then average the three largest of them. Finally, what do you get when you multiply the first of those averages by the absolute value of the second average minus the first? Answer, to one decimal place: 1.6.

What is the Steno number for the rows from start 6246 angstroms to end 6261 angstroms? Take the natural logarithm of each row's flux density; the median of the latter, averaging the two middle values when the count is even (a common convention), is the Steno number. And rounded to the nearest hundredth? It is 3.33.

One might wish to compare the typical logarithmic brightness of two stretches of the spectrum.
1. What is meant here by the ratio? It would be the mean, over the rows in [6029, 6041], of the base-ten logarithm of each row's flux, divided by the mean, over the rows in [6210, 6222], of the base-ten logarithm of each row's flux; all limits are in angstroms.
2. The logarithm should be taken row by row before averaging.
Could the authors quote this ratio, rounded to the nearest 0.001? 0.969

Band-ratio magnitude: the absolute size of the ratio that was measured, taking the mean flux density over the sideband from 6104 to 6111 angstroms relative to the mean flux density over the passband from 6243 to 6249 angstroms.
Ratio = 0.83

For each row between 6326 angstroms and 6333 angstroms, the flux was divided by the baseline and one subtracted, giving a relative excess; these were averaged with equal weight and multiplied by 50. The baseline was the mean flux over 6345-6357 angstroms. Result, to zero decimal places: 6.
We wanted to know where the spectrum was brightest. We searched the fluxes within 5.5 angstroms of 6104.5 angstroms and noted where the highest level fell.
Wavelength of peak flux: 6101.5 angstroms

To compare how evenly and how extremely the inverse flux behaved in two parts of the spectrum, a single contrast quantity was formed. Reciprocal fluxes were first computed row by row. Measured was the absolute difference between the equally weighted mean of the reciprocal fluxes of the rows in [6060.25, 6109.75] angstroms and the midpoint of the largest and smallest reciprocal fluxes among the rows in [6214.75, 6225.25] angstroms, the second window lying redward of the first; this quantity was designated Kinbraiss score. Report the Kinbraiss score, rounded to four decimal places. 0.0042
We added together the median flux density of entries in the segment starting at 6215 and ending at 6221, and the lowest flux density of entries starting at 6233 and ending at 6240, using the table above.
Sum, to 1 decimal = 54.2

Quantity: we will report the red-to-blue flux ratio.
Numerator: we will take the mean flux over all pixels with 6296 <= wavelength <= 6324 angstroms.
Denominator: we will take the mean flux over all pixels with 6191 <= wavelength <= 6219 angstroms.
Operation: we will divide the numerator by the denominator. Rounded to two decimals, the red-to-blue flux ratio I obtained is 1.14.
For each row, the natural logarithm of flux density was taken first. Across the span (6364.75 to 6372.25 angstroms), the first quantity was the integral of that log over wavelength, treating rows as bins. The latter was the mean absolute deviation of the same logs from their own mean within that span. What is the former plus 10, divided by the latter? 1414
